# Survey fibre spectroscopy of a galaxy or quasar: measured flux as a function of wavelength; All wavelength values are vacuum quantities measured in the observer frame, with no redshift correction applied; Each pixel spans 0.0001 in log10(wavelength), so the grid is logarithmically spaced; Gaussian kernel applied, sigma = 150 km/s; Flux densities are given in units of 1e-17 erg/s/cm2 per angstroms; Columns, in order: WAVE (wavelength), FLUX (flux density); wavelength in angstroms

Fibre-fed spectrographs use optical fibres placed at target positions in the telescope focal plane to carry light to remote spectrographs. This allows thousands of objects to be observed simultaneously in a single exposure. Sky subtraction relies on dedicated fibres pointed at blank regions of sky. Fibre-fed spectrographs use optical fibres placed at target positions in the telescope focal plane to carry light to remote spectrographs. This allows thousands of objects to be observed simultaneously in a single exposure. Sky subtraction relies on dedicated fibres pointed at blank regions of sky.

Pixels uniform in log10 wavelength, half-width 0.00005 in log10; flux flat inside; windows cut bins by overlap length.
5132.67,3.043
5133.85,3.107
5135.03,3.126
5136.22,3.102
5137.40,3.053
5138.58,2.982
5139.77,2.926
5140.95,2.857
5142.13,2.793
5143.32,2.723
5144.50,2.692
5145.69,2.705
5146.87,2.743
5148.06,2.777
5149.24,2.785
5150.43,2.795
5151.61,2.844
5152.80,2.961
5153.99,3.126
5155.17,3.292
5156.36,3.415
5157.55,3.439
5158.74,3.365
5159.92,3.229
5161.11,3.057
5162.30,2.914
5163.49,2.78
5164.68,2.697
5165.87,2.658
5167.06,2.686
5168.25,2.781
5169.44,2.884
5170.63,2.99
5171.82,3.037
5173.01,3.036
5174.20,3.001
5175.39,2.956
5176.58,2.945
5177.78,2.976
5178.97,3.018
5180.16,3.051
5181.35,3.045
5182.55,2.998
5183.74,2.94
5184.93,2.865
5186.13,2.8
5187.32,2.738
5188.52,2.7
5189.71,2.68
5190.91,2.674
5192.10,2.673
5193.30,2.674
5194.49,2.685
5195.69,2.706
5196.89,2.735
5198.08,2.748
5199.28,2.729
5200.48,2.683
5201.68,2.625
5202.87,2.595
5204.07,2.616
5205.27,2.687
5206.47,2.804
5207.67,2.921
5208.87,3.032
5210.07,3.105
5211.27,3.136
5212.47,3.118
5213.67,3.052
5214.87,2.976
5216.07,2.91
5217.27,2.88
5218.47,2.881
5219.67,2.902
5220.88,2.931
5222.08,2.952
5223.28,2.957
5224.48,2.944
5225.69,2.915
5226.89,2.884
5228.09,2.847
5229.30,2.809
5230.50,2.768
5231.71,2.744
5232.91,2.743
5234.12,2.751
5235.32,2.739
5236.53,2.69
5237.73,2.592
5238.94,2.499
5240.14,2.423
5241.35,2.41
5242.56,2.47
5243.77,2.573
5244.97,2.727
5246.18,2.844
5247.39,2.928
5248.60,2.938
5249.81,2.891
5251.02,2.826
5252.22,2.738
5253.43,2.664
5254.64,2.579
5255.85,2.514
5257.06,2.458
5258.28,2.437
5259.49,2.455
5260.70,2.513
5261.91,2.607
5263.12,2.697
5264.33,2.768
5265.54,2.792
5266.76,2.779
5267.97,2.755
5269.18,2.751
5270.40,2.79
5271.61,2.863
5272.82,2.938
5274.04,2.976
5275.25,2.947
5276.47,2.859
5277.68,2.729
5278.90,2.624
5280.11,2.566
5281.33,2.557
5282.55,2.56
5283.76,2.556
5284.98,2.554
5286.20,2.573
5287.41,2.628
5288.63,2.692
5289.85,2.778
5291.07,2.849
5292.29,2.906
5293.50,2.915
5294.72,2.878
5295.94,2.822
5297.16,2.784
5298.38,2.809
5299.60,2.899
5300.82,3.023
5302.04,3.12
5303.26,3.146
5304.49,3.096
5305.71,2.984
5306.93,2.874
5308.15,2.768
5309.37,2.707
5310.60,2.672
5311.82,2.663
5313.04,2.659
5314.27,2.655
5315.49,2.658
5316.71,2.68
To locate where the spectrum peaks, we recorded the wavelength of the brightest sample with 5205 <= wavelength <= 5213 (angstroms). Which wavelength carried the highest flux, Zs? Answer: 5211.27 angstroms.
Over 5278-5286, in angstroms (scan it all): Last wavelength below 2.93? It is 5284.98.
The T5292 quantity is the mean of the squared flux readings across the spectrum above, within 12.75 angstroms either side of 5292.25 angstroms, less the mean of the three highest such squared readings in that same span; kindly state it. -1.89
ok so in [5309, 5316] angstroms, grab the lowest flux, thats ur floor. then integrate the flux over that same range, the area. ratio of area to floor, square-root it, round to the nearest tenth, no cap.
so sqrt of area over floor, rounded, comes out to 2.7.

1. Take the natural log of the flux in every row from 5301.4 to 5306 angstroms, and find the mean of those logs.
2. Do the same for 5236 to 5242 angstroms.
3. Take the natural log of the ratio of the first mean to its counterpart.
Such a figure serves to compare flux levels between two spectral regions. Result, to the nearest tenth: 0.2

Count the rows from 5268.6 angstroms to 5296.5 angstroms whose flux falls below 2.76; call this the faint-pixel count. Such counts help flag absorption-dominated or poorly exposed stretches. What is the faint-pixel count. 11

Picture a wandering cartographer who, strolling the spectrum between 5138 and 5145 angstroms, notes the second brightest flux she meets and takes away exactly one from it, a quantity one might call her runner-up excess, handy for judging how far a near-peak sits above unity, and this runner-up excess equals 1.9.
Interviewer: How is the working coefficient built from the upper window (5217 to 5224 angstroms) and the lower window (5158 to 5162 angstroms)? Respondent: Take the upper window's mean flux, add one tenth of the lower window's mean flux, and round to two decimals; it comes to 3.24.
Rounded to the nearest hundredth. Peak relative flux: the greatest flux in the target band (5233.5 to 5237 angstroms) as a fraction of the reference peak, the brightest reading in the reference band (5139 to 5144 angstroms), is 0.94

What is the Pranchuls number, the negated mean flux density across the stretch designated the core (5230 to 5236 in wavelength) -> -2.75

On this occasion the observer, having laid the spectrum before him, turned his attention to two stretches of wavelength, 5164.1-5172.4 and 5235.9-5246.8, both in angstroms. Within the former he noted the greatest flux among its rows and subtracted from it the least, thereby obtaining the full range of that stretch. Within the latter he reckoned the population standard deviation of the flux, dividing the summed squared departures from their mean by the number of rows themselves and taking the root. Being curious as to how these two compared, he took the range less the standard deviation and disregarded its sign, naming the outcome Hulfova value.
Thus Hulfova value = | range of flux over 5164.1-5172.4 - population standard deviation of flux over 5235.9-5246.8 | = 0.24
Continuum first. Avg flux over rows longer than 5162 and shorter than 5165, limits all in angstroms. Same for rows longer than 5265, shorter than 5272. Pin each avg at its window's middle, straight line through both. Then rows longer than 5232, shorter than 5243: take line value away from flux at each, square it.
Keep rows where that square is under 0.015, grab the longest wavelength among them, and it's 5236.53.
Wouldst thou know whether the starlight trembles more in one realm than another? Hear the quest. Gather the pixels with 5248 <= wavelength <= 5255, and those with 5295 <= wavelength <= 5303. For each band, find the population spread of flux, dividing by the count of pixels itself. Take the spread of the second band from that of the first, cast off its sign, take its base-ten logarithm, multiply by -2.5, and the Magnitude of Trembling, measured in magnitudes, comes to 6.5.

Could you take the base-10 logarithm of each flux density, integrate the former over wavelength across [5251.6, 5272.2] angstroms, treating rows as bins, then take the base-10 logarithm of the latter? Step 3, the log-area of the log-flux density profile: 0.941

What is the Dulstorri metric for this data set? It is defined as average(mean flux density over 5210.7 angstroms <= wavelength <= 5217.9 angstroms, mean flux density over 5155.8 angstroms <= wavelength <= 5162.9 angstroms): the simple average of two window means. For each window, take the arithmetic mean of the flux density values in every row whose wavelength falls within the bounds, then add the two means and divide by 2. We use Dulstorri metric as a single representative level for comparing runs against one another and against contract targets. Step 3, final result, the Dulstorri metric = 3.12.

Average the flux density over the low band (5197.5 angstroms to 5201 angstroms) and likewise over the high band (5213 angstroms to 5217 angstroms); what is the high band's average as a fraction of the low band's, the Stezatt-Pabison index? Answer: 1.10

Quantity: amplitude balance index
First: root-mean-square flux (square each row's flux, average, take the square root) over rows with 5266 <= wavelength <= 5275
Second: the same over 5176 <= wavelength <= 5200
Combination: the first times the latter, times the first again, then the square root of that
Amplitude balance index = 4.77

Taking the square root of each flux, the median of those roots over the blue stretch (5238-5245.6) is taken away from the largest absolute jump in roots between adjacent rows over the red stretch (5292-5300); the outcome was -1.55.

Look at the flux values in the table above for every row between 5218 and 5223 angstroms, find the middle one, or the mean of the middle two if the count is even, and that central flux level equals 2.92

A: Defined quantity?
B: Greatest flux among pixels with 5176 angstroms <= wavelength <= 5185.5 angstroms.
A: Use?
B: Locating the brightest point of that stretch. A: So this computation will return 3.051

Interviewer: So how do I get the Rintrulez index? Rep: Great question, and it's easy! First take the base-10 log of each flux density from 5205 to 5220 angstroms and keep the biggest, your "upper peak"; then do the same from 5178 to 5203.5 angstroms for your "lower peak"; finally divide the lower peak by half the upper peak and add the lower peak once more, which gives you 2.44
